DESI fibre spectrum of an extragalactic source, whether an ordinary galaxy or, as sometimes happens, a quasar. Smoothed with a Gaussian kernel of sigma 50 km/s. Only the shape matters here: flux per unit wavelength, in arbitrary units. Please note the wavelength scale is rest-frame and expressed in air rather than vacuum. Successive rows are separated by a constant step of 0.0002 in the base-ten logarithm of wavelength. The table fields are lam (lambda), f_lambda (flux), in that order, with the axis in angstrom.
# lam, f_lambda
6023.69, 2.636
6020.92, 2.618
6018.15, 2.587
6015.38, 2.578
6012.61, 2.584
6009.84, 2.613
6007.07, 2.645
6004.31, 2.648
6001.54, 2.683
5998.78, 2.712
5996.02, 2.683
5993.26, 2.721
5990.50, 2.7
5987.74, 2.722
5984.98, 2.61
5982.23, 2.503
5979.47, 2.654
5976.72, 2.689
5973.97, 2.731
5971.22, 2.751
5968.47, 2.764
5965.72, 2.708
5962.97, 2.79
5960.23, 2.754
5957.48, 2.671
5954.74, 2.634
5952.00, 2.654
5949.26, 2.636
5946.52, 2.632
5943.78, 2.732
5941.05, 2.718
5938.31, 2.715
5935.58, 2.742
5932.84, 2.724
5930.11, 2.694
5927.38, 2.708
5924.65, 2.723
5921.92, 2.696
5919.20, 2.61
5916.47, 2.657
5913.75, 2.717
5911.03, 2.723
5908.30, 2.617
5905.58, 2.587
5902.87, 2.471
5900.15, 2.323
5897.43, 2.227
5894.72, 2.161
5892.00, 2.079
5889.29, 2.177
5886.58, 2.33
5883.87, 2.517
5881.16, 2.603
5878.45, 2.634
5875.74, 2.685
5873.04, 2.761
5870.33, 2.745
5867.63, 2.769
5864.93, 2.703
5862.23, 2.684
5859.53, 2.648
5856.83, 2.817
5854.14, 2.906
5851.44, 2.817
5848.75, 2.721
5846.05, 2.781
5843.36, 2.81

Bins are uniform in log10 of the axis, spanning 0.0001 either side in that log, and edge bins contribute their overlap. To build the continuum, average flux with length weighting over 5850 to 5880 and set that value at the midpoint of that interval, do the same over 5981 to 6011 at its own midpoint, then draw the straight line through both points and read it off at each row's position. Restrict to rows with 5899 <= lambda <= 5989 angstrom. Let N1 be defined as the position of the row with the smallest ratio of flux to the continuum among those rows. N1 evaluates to 5900.15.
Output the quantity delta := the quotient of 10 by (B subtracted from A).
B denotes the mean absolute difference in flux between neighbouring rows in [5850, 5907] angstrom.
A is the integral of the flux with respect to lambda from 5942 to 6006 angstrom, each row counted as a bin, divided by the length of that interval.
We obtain 3.84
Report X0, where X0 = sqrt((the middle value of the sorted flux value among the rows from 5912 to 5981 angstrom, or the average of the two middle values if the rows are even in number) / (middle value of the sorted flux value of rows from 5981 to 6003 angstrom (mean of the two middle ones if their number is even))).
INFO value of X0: 1.00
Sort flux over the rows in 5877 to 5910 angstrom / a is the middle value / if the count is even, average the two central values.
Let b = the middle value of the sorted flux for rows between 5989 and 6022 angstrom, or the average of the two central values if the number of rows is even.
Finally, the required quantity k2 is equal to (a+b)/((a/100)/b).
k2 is 556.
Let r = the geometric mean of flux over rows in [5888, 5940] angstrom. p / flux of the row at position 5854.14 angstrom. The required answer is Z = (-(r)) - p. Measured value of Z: -5.44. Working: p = 2.906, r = 2.53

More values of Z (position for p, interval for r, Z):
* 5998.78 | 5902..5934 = -5.37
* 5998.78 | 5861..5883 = -5.41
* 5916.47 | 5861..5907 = -5.14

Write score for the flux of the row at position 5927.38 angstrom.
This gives 2.708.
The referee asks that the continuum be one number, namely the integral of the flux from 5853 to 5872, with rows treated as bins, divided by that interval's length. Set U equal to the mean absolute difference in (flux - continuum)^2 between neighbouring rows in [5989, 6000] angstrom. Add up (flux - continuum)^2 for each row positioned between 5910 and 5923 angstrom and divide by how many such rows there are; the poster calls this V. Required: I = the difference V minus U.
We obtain 0.00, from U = 0.003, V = 0.01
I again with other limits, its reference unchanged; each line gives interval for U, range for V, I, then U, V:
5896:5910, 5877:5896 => 0.14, 0.064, 0.20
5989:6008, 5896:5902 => 0.23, 0.003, 0.23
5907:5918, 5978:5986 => 0.02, 0.009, 0.03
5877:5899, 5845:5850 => -0.09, 0.088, 0.00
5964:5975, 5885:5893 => 0.32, 0.001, 0.32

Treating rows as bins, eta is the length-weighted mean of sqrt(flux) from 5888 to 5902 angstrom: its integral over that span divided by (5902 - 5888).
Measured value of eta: 1.48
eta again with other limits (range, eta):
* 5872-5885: 1.62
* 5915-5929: 1.64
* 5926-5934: 1.65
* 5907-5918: 1.64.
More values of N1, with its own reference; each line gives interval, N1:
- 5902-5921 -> 5902.87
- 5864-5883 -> 5881.16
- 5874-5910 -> 5892.00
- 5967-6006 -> 5982.23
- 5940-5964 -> 5946.52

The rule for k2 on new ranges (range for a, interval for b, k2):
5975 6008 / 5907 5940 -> 545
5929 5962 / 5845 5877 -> 556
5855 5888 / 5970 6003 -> 540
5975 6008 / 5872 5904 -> 455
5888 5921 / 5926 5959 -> 559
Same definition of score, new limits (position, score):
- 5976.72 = 2.689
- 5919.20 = 2.61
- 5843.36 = 2.81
